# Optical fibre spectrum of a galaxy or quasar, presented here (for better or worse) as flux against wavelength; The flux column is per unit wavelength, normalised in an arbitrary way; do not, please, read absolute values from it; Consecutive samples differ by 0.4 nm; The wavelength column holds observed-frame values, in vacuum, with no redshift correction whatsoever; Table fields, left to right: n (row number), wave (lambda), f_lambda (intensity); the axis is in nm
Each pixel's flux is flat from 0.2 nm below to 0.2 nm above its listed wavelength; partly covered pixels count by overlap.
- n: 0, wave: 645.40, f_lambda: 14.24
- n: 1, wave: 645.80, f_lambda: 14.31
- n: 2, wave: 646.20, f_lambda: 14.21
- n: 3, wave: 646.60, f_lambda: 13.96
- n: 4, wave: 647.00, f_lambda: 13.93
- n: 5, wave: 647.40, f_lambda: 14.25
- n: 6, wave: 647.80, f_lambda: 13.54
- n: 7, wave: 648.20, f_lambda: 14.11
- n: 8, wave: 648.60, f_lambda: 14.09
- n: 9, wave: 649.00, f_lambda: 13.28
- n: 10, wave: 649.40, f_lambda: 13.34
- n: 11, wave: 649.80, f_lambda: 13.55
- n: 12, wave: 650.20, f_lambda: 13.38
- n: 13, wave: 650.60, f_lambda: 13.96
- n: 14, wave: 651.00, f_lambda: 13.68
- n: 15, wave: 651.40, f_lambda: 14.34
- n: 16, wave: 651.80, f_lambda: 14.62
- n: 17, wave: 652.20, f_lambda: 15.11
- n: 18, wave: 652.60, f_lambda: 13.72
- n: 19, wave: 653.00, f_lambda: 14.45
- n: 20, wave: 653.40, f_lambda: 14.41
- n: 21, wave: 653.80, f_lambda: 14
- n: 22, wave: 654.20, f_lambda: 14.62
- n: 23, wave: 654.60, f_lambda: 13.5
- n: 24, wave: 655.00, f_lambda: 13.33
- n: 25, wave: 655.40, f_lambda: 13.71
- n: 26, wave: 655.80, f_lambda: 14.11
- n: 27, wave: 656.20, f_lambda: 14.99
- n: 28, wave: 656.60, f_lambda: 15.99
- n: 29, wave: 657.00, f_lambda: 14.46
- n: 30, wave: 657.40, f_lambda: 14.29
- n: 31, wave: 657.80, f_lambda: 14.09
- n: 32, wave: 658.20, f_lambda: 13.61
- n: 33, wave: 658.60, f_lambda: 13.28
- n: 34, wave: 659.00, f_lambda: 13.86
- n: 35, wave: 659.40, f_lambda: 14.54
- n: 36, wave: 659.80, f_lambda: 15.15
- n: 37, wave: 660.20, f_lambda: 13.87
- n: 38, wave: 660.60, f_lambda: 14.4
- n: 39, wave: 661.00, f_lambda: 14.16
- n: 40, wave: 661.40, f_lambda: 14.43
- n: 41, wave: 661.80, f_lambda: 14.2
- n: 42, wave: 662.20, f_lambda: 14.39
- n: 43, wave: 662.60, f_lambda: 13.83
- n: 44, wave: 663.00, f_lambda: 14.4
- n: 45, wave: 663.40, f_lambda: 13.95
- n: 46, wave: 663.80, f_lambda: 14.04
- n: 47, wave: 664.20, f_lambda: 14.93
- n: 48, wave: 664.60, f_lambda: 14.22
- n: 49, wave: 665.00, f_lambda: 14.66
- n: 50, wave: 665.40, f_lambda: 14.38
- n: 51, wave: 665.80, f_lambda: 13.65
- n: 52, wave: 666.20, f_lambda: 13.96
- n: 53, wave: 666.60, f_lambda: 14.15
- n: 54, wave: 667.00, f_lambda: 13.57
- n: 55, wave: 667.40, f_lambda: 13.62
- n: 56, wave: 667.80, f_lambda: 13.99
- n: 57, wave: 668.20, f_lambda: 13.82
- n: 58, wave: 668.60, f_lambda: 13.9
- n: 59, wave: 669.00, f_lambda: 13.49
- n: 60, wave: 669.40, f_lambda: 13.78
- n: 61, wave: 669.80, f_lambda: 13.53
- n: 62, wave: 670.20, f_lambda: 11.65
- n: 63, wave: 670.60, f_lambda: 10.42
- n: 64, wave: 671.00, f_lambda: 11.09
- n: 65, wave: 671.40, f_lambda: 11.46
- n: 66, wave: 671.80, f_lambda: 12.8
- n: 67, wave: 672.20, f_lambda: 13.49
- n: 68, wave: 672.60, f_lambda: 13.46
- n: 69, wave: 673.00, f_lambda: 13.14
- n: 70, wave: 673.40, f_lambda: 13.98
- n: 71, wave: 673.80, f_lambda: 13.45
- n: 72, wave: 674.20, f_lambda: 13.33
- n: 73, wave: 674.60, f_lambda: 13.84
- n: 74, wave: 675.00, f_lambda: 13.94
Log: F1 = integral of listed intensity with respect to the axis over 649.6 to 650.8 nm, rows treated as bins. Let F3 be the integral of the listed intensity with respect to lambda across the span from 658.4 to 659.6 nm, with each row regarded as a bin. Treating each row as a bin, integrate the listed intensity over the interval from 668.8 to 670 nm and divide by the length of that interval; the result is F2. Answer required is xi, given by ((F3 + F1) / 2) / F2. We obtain 1.21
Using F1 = 16.4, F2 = 13.6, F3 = 16.7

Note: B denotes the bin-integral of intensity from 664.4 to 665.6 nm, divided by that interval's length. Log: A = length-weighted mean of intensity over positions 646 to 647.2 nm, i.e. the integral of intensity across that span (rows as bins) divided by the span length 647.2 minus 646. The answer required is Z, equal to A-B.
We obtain -0.4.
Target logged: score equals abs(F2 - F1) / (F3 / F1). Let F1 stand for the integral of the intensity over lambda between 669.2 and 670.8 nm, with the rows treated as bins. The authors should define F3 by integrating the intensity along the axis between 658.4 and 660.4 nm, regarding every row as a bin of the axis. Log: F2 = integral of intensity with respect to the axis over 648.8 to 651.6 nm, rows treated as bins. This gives 13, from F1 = 20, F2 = 38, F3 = 28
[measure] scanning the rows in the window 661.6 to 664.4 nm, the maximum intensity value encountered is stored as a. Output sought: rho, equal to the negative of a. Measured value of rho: -14.9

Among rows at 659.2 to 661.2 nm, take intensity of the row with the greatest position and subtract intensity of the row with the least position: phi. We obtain -0.4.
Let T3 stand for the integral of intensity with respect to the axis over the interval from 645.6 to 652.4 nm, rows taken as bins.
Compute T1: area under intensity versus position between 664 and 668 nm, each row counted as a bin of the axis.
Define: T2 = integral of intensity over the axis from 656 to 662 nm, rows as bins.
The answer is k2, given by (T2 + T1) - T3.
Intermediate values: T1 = 56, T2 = 86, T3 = 95.1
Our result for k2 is 48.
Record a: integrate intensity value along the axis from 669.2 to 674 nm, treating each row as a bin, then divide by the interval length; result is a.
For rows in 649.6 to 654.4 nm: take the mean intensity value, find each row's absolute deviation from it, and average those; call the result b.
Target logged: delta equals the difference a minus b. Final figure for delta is 12.2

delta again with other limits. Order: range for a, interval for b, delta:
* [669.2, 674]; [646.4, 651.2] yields 12.4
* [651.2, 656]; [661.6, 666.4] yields 13.9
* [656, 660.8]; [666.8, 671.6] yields 13.2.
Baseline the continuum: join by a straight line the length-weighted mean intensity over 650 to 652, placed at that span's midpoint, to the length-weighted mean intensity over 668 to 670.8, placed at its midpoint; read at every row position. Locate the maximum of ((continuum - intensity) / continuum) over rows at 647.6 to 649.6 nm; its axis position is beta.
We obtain 649.00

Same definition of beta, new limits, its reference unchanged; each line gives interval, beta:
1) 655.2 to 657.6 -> 655.40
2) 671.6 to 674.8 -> 671.80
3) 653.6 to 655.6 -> 655.00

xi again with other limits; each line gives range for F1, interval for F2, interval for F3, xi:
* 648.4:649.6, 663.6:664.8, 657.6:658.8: 1.13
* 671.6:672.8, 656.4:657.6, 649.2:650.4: 1.07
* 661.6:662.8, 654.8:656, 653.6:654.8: 1.23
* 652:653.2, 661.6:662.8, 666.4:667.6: 1.20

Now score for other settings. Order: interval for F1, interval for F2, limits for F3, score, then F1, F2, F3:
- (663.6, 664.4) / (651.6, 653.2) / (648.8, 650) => 8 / 12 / 23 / 16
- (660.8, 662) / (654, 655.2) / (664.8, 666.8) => 0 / 17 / 17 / 28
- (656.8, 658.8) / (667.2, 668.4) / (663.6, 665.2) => 14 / 28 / 17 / 23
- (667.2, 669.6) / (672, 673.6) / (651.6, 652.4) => 32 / 33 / 22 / 12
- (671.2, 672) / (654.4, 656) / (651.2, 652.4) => 7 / 10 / 22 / 18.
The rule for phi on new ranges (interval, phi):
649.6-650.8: 0.4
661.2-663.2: 0.0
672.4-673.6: 0.5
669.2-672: -1.0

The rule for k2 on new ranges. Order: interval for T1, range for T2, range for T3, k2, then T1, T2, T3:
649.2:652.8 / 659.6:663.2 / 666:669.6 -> 52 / 50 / 52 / 49.7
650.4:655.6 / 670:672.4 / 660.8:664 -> 56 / 73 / 28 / 45.4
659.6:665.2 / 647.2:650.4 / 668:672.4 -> 68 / 80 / 44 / 55.8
